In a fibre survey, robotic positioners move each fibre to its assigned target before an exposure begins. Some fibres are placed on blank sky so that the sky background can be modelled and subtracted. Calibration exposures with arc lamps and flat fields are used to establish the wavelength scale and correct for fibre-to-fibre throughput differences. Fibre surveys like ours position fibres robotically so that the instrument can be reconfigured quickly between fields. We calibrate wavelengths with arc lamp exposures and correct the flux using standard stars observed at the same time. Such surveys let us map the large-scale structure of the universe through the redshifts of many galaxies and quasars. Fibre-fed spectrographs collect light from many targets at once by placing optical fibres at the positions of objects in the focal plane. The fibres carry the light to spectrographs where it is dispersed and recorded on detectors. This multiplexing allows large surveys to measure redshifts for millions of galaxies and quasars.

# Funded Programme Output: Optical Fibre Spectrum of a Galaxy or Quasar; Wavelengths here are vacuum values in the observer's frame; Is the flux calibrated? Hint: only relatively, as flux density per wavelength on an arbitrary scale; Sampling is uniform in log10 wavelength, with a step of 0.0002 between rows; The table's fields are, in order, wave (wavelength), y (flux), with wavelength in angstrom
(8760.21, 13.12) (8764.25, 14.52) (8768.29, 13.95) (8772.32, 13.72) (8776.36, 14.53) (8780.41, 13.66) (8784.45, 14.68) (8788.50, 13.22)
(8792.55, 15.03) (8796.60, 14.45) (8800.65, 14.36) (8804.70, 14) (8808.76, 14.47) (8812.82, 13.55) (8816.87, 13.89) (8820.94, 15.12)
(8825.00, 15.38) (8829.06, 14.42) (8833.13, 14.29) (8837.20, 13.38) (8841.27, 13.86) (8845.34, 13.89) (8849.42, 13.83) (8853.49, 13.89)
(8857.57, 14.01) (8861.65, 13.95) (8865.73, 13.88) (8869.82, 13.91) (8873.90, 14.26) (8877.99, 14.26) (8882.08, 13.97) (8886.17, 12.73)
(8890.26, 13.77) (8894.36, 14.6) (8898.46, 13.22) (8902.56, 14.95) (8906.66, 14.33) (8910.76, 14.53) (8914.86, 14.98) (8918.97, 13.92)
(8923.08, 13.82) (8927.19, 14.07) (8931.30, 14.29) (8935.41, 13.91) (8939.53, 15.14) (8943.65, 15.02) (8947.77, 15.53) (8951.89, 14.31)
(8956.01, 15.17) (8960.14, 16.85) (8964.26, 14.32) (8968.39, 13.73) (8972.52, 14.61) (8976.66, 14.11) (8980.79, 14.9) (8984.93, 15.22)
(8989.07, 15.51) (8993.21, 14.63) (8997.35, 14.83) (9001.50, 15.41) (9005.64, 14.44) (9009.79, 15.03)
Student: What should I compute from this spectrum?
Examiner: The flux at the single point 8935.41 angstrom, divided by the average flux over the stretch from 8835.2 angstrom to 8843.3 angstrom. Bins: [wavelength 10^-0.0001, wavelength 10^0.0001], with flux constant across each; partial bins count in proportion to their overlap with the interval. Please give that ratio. 1.02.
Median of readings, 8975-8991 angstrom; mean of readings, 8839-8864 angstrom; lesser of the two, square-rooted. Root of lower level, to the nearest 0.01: 3.73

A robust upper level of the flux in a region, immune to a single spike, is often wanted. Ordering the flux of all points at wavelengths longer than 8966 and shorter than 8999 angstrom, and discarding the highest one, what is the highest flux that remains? 15.22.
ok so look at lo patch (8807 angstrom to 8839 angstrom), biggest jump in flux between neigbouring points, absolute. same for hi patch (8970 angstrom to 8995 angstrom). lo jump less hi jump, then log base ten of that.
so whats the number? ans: -0.5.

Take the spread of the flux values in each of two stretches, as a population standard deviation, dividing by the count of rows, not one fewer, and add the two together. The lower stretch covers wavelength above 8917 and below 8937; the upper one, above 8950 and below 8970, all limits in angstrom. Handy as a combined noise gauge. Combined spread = 1.3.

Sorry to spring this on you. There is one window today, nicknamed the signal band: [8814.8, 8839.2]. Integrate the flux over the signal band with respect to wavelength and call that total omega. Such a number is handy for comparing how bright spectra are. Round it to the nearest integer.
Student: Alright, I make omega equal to 352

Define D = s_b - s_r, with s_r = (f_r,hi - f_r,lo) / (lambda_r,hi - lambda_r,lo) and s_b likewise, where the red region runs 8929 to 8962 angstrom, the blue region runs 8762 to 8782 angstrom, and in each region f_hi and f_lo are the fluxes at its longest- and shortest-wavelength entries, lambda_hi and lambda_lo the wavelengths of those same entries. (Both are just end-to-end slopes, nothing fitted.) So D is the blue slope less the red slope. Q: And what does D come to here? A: -0.142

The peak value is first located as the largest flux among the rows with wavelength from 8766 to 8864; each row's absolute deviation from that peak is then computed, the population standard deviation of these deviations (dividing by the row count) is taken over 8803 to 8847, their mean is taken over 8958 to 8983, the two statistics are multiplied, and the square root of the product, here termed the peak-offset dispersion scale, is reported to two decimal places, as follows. 0.81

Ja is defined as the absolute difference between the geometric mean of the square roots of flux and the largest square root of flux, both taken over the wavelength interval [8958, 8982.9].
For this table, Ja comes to 0.27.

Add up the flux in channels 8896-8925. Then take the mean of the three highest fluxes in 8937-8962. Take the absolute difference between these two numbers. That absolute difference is 84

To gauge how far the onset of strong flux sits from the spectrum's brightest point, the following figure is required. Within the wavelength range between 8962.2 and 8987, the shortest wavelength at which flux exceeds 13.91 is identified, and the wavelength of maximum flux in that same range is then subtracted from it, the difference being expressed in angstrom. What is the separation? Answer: -20.7 angstrom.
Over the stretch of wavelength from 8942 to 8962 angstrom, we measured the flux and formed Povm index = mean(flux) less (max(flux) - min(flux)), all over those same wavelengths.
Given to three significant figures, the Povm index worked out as 12.8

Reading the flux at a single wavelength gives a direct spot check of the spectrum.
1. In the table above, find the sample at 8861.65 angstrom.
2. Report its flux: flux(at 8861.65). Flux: 13.95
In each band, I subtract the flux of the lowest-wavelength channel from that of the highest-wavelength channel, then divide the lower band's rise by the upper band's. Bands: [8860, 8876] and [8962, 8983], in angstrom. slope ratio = 0.5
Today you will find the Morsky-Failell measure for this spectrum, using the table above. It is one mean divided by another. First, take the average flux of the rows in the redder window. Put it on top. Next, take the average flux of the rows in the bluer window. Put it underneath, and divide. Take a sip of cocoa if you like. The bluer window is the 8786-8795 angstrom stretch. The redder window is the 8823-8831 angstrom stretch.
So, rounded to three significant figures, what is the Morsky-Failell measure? 1.05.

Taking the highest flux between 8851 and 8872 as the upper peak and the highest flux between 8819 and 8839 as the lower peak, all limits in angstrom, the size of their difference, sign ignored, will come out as 1.4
